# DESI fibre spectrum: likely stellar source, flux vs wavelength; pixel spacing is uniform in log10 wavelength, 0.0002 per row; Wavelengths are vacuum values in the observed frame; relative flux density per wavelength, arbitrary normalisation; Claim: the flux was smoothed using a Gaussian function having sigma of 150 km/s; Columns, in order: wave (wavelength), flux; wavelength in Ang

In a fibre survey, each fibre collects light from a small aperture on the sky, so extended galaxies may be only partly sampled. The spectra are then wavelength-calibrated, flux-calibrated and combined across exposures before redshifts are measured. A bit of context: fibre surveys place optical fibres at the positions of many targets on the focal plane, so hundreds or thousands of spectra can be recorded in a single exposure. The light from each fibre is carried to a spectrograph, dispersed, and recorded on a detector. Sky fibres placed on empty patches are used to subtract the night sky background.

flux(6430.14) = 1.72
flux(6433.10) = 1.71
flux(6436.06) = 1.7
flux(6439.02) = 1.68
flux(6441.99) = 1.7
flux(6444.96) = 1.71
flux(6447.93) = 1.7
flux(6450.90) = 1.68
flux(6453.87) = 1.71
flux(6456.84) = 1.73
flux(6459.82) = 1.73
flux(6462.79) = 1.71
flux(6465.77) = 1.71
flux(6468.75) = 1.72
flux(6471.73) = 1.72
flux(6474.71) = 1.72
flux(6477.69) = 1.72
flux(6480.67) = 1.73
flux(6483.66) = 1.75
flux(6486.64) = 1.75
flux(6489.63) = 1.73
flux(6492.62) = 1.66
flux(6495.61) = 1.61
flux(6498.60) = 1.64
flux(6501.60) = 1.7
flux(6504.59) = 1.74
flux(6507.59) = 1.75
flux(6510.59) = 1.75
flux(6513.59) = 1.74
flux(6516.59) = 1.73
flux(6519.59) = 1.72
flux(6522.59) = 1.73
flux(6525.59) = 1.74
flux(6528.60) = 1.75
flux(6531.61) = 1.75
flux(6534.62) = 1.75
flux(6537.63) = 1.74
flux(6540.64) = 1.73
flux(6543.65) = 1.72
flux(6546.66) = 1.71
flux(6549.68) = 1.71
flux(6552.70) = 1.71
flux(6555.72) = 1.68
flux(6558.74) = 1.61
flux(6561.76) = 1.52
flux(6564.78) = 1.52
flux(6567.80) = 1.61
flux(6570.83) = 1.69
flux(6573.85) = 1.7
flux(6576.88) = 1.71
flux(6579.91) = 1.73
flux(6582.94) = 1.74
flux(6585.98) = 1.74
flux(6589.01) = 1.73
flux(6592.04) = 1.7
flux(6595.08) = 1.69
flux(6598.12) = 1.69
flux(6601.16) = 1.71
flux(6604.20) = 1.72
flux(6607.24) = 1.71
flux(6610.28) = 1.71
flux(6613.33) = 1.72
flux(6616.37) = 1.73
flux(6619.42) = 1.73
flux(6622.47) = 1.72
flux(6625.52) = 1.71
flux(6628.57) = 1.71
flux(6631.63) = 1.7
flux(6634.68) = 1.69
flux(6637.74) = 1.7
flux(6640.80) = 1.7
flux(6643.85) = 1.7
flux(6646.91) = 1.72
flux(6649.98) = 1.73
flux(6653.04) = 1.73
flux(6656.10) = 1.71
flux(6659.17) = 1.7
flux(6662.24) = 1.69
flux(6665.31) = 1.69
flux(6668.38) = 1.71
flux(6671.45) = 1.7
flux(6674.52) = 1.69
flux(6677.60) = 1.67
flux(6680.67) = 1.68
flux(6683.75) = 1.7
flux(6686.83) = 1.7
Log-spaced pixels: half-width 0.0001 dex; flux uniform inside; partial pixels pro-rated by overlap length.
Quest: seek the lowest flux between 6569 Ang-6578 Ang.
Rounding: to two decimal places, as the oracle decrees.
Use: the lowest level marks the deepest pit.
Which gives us 1.69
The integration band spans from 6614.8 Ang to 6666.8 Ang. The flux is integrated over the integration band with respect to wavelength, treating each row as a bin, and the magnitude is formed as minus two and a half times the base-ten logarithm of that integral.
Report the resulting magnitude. -4.87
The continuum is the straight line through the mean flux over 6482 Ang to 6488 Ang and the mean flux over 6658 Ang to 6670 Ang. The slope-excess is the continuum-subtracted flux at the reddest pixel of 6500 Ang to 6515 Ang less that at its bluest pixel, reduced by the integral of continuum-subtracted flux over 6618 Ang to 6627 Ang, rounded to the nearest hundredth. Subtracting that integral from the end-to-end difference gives -0.05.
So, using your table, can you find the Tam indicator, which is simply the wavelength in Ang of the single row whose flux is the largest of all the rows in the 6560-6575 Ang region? 6573.85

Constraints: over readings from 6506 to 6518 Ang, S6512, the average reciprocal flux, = 0.574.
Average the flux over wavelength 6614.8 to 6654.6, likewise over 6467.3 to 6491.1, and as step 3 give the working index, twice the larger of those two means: 3.46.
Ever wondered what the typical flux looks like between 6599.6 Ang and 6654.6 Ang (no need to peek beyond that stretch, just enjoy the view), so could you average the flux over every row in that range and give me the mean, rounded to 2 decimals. 1.71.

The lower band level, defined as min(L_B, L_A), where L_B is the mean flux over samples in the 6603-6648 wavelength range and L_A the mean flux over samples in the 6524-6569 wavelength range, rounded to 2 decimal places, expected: 1.68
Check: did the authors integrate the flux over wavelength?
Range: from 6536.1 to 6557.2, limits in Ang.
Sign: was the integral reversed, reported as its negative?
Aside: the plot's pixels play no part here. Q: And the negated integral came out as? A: -36.2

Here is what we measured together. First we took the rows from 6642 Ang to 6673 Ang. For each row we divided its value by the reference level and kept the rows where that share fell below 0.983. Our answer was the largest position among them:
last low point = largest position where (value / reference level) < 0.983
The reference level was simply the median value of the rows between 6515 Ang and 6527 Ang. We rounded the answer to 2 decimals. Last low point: 6671.45 Ang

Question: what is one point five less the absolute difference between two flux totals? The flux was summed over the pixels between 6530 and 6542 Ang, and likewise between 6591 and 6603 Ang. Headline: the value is 1.32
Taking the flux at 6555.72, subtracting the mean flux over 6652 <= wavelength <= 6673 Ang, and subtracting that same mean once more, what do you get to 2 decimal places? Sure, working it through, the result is -1.73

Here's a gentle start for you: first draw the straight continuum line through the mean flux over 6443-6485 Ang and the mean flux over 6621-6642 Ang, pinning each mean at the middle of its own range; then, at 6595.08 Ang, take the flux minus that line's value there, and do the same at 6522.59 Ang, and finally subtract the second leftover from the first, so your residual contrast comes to -0.034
